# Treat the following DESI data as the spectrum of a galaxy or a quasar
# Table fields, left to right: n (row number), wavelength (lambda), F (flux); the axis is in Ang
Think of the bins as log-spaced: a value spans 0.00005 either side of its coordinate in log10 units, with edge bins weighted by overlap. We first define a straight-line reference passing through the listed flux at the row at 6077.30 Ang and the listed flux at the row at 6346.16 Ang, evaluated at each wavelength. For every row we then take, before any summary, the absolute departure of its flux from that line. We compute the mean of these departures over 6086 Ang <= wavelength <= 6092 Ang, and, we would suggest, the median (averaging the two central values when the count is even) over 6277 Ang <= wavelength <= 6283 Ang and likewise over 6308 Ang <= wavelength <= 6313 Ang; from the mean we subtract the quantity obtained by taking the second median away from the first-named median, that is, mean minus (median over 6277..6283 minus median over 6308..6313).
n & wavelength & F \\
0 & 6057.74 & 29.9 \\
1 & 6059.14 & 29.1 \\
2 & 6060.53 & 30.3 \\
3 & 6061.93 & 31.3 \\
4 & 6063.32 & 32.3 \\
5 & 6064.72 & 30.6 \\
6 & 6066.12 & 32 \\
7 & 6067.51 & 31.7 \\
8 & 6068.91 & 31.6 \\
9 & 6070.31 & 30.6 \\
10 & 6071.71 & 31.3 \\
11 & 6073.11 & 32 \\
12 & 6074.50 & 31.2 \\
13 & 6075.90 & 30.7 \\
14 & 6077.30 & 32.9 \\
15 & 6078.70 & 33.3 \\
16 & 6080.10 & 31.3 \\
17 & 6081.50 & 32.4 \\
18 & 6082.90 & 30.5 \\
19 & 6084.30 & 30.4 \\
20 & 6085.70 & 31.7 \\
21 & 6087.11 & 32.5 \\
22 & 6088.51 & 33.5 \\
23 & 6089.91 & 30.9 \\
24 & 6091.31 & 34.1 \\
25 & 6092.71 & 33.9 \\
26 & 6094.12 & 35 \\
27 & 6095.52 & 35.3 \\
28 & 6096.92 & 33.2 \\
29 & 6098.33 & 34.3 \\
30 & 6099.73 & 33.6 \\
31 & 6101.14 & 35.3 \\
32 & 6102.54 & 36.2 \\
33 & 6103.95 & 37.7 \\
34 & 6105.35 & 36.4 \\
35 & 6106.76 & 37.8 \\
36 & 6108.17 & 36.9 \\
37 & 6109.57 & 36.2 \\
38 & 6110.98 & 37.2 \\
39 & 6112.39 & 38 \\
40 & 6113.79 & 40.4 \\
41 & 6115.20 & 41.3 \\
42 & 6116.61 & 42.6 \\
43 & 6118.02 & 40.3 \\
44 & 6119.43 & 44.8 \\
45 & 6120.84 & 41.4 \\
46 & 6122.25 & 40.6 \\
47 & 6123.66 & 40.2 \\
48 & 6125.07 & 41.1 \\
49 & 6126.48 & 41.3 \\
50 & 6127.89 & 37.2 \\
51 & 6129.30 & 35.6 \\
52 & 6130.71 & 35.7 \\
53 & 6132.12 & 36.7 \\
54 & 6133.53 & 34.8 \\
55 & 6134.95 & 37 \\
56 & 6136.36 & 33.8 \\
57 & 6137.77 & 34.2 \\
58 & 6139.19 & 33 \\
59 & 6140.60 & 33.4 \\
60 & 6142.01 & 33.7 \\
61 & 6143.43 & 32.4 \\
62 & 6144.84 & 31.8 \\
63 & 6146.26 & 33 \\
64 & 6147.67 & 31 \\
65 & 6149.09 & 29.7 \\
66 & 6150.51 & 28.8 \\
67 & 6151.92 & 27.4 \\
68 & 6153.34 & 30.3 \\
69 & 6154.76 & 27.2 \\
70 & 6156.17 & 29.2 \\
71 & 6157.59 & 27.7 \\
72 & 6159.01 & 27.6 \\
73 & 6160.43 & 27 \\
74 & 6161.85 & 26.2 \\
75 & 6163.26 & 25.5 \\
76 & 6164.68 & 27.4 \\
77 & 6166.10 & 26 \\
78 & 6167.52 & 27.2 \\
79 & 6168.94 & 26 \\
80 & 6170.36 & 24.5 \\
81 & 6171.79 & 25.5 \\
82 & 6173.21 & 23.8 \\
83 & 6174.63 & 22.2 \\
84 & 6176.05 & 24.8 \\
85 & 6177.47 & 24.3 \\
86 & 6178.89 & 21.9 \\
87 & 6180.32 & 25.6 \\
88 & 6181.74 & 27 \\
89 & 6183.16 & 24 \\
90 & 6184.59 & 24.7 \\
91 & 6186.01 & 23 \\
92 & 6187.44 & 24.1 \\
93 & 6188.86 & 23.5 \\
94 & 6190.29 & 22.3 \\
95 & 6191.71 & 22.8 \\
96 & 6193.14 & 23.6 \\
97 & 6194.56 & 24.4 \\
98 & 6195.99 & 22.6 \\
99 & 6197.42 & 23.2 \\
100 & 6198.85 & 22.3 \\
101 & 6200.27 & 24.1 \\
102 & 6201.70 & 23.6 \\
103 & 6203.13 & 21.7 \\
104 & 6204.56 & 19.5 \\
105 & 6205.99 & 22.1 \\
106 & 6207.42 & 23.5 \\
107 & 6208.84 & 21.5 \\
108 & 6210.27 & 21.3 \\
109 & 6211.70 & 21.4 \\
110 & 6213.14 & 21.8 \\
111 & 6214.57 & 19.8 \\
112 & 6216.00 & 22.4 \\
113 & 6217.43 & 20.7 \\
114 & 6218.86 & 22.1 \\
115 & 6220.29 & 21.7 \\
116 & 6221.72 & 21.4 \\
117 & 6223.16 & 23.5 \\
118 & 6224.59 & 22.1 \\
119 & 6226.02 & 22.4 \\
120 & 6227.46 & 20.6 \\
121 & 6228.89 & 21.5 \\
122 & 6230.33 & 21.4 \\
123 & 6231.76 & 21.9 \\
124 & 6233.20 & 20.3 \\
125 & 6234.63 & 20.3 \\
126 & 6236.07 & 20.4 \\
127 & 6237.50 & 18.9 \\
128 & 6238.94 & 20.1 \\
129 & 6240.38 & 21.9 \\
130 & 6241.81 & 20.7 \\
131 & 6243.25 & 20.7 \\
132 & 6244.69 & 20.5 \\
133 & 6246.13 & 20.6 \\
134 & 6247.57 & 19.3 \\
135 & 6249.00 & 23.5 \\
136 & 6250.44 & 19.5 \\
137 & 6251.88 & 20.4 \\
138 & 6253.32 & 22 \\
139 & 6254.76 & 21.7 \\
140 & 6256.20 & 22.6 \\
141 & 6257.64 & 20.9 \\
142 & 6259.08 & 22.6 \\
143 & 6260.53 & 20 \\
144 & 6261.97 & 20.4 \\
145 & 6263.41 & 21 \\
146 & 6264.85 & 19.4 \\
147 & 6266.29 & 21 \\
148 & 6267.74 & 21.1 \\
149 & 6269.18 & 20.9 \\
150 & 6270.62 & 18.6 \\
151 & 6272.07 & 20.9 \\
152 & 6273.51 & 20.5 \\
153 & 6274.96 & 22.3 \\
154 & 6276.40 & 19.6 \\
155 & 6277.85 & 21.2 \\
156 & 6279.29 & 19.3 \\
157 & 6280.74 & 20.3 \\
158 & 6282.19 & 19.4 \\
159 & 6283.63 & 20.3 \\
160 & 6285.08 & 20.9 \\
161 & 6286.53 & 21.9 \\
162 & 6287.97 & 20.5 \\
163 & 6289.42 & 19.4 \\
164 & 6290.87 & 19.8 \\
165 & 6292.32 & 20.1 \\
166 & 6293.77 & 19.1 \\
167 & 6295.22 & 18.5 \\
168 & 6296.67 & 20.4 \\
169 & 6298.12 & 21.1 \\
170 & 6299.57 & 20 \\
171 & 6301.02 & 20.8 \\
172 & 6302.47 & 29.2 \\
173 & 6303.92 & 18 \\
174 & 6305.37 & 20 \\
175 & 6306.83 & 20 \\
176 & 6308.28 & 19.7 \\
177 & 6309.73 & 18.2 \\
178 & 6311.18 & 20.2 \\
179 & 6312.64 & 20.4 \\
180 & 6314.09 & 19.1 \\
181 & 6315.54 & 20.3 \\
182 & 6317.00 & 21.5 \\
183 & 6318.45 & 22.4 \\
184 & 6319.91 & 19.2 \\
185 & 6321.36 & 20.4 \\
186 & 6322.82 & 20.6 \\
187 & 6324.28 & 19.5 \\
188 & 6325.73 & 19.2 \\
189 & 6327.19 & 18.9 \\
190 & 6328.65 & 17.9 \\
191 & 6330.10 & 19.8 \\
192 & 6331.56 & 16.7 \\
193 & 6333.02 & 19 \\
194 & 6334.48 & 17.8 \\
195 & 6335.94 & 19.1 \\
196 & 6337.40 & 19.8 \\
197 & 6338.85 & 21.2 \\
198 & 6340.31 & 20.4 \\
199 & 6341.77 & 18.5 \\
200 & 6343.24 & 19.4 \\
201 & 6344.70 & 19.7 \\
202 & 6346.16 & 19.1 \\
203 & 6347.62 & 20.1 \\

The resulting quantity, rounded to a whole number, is 0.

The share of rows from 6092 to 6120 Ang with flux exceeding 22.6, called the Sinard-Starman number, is 1.0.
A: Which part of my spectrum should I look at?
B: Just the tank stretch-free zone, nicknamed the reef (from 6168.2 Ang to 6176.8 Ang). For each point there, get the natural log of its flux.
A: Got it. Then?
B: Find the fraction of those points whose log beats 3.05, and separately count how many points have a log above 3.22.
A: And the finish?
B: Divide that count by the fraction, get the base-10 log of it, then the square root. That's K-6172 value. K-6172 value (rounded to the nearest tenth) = 0.5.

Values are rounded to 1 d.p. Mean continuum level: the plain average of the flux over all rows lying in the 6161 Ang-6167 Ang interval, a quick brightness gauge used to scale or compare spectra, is 26.3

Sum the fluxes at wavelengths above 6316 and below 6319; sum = 44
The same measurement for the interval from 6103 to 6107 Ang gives 112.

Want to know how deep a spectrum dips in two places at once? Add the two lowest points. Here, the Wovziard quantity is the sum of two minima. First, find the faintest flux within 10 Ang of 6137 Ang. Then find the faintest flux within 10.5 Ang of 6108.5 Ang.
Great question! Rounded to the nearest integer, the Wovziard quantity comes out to 65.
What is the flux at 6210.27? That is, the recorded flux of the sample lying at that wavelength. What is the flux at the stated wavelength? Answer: 21.3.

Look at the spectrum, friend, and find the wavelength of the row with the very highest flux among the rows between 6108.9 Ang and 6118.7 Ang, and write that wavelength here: 6116.61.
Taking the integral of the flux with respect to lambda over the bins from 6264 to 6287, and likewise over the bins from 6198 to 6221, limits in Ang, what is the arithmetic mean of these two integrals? 487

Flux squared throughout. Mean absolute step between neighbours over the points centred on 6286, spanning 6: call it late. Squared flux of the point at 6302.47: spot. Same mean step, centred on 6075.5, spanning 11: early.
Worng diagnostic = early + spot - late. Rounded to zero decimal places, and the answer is 877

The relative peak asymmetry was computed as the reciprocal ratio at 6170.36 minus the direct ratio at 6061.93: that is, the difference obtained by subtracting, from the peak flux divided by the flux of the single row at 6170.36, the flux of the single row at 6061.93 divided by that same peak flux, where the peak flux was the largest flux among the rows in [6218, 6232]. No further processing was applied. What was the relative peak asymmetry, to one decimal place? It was -0.4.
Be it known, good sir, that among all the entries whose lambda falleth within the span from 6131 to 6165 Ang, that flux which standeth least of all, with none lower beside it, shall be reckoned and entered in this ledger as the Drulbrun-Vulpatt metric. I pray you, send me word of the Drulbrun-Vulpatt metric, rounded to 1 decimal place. 25.5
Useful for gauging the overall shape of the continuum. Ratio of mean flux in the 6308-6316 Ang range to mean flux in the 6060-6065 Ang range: 0.63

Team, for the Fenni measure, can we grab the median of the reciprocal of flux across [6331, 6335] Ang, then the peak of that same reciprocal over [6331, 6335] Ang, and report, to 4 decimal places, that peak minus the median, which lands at 0.0037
